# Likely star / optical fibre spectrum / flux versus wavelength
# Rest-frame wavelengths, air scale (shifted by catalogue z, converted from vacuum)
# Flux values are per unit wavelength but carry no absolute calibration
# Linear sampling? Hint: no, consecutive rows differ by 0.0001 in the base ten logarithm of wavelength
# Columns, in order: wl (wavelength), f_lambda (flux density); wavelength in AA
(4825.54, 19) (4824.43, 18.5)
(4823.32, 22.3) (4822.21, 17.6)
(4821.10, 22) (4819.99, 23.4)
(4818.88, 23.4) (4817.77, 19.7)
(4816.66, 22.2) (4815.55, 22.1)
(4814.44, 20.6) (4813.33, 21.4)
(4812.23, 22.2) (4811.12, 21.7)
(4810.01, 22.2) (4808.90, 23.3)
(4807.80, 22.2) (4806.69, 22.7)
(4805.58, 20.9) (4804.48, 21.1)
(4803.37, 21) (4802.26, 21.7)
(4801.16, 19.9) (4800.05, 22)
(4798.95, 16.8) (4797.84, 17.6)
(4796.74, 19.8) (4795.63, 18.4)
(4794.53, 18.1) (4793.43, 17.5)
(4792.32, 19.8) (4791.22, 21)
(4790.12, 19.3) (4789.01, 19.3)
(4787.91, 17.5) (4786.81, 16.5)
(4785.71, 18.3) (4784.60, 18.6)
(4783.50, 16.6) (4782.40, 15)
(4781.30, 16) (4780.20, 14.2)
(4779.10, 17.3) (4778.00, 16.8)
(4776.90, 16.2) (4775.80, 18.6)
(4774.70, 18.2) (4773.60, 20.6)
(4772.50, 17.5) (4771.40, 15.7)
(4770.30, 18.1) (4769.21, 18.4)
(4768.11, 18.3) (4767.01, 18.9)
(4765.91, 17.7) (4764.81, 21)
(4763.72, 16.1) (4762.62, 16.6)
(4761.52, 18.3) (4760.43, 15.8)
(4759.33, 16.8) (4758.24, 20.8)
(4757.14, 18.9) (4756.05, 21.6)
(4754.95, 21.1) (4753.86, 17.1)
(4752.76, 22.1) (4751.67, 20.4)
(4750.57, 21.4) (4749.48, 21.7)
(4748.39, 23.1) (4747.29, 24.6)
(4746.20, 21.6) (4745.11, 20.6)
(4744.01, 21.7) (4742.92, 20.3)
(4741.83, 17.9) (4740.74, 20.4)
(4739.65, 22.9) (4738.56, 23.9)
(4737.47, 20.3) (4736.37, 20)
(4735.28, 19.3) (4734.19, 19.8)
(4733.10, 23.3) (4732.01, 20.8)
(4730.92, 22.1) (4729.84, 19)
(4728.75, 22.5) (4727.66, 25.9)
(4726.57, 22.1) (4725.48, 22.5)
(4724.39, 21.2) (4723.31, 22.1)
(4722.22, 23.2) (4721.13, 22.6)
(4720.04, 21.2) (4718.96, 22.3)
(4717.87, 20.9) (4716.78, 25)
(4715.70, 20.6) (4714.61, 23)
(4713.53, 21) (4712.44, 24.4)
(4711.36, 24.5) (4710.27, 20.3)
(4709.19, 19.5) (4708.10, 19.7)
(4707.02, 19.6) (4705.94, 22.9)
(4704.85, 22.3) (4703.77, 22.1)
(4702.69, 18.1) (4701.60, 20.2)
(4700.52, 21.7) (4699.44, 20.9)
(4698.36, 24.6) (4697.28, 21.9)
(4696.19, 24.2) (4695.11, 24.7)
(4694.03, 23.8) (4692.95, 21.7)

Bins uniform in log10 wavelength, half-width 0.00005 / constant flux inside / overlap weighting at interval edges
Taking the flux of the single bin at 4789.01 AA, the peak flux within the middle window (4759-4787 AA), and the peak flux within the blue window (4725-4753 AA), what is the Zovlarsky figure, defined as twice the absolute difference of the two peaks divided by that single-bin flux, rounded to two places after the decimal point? 0.51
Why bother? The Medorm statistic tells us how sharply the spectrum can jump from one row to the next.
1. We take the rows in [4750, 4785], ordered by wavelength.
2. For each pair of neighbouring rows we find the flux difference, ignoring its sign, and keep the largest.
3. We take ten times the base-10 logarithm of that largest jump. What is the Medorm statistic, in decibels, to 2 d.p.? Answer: 6.99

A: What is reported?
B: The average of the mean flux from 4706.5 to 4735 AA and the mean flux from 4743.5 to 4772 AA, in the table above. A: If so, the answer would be 20.7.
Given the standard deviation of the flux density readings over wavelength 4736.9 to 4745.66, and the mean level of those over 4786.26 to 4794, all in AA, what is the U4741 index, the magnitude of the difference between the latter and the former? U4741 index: 17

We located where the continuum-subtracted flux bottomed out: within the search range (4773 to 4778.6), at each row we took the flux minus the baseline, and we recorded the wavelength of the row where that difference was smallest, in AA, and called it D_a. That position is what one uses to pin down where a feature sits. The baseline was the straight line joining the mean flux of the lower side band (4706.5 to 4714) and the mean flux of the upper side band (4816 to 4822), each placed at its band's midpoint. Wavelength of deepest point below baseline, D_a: 4776.90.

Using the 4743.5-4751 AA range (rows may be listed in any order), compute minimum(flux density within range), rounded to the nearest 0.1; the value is 20.6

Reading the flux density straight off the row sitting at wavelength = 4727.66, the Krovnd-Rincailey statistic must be 25.9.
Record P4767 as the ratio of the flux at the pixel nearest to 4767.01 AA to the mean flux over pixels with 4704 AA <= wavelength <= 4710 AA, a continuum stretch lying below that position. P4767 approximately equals 0.91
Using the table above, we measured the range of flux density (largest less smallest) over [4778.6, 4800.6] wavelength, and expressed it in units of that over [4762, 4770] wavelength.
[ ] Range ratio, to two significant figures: 1.6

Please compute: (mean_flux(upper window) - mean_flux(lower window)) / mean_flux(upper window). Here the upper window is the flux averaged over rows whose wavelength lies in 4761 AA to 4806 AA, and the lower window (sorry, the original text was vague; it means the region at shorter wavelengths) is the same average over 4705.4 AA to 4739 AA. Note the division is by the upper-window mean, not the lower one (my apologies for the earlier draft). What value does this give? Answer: -0.19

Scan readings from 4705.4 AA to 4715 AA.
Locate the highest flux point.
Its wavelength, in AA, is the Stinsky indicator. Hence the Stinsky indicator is 4711.36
